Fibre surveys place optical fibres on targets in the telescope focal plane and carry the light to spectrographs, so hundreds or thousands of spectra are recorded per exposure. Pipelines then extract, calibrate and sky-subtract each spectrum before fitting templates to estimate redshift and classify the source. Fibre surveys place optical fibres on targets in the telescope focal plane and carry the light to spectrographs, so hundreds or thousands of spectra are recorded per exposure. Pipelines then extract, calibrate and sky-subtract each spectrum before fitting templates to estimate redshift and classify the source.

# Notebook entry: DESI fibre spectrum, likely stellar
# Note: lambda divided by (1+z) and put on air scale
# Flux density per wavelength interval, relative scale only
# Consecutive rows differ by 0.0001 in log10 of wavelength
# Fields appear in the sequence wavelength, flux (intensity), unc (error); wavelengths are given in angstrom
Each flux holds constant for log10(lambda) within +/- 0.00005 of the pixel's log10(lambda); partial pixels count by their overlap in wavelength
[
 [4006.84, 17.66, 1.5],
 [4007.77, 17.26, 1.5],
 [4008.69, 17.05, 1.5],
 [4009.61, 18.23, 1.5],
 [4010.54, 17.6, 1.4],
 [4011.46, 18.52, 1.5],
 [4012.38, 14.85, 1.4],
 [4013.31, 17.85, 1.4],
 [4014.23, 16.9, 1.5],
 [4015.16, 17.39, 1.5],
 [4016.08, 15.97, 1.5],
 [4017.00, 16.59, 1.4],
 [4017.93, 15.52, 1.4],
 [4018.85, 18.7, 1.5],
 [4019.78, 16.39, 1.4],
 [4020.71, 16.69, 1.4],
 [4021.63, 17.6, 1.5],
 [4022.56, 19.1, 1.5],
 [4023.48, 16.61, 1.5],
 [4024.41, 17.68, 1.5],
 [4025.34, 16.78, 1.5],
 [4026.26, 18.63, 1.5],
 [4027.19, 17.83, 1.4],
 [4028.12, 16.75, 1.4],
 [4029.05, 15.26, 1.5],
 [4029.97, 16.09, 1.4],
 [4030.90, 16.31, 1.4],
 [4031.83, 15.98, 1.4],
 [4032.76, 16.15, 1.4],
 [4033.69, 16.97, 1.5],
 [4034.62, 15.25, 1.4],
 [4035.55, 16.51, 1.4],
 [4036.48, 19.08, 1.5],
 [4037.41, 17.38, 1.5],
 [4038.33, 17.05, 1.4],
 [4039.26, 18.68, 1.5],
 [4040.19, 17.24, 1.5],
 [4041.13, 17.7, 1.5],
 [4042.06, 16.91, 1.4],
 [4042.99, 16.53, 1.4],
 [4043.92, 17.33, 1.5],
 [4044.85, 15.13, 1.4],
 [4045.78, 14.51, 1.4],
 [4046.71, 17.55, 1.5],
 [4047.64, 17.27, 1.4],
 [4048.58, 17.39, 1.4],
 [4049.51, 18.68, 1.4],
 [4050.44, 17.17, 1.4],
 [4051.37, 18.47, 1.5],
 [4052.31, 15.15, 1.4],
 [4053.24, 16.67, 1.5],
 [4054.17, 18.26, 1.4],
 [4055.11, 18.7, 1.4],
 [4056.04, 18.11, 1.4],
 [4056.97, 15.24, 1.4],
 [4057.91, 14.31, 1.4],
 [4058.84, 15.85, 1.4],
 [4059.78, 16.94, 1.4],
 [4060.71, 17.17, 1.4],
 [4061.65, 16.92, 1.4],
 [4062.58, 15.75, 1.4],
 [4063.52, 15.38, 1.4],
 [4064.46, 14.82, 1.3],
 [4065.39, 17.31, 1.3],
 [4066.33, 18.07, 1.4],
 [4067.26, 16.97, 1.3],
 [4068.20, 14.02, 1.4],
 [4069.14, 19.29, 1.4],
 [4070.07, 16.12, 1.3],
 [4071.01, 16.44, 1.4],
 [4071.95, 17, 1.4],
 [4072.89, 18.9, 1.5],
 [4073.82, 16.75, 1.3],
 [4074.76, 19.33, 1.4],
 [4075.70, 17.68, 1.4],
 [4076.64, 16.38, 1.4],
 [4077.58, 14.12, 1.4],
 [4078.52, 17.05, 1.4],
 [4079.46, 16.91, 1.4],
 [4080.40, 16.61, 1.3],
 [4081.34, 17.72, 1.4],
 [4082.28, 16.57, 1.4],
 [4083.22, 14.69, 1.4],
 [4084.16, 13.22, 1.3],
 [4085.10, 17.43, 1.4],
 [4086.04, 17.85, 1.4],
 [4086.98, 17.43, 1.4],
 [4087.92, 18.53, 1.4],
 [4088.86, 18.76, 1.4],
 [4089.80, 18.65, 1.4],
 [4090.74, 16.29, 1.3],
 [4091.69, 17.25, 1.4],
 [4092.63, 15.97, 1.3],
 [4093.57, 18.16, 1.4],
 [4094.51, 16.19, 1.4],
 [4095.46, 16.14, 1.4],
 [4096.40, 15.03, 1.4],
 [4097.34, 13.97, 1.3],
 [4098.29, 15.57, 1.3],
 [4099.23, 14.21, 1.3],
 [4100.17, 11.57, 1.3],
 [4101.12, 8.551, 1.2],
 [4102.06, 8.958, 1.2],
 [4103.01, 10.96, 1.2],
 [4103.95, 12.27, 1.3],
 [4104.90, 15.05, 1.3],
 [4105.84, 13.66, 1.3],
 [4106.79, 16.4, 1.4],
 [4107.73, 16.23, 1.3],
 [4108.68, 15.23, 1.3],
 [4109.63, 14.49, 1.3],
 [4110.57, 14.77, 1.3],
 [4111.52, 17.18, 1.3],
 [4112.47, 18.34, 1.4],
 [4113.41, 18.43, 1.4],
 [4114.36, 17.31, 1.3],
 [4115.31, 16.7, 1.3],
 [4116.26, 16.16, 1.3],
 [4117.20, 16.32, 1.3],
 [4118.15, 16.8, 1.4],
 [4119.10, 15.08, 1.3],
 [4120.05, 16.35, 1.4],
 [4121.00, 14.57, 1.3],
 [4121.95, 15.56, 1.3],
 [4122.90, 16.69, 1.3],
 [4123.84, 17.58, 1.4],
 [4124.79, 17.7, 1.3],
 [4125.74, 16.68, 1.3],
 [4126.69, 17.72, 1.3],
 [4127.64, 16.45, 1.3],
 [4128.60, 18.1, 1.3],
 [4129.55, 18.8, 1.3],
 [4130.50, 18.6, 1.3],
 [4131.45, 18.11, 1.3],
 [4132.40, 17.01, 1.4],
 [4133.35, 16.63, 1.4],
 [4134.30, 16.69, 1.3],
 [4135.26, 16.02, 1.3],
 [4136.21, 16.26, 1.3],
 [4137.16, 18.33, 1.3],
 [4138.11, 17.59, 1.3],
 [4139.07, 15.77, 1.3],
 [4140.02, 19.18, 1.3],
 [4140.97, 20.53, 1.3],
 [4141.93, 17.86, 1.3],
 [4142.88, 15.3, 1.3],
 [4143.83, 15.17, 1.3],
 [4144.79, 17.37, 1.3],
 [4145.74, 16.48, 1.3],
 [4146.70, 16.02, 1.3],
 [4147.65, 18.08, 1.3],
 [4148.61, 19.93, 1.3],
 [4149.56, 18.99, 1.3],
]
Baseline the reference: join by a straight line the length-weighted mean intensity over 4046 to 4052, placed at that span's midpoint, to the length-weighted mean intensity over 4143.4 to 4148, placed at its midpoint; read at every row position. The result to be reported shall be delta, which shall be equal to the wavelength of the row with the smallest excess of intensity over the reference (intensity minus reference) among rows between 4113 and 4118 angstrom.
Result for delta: 4116.26 angstrom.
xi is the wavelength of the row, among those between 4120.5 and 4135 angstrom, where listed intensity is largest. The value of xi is 4129.55 angstrom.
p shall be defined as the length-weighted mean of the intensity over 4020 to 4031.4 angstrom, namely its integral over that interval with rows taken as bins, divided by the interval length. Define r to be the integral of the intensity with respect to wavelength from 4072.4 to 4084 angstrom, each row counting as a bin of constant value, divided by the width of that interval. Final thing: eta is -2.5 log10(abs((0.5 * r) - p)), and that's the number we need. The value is -2.35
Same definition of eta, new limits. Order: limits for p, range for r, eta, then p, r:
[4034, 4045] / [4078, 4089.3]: -2.35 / 17.1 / 16.9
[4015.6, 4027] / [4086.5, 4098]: -2.36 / 17.2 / 16.8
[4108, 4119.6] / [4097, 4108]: -2.49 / 16.4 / 13.1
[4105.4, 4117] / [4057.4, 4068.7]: -2.28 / 16.3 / 16.1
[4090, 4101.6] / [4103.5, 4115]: -2.13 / 15.0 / 15.8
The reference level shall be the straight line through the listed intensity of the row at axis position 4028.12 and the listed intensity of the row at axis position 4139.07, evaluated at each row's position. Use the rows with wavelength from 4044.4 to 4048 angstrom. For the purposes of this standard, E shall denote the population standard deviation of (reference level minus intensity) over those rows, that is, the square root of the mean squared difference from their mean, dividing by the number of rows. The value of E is 1.3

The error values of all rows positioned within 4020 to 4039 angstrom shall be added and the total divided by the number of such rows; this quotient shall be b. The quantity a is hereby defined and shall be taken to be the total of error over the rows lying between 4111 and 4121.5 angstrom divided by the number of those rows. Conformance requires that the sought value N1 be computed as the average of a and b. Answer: 1.39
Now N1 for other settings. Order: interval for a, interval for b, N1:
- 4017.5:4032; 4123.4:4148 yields 1.38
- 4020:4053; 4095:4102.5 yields 1.37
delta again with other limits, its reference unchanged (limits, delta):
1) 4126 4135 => 4127.64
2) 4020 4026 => 4023.48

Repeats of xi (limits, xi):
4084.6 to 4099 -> 4088.86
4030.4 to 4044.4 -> 4036.48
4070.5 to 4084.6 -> 4074.76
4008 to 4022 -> 4018.85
